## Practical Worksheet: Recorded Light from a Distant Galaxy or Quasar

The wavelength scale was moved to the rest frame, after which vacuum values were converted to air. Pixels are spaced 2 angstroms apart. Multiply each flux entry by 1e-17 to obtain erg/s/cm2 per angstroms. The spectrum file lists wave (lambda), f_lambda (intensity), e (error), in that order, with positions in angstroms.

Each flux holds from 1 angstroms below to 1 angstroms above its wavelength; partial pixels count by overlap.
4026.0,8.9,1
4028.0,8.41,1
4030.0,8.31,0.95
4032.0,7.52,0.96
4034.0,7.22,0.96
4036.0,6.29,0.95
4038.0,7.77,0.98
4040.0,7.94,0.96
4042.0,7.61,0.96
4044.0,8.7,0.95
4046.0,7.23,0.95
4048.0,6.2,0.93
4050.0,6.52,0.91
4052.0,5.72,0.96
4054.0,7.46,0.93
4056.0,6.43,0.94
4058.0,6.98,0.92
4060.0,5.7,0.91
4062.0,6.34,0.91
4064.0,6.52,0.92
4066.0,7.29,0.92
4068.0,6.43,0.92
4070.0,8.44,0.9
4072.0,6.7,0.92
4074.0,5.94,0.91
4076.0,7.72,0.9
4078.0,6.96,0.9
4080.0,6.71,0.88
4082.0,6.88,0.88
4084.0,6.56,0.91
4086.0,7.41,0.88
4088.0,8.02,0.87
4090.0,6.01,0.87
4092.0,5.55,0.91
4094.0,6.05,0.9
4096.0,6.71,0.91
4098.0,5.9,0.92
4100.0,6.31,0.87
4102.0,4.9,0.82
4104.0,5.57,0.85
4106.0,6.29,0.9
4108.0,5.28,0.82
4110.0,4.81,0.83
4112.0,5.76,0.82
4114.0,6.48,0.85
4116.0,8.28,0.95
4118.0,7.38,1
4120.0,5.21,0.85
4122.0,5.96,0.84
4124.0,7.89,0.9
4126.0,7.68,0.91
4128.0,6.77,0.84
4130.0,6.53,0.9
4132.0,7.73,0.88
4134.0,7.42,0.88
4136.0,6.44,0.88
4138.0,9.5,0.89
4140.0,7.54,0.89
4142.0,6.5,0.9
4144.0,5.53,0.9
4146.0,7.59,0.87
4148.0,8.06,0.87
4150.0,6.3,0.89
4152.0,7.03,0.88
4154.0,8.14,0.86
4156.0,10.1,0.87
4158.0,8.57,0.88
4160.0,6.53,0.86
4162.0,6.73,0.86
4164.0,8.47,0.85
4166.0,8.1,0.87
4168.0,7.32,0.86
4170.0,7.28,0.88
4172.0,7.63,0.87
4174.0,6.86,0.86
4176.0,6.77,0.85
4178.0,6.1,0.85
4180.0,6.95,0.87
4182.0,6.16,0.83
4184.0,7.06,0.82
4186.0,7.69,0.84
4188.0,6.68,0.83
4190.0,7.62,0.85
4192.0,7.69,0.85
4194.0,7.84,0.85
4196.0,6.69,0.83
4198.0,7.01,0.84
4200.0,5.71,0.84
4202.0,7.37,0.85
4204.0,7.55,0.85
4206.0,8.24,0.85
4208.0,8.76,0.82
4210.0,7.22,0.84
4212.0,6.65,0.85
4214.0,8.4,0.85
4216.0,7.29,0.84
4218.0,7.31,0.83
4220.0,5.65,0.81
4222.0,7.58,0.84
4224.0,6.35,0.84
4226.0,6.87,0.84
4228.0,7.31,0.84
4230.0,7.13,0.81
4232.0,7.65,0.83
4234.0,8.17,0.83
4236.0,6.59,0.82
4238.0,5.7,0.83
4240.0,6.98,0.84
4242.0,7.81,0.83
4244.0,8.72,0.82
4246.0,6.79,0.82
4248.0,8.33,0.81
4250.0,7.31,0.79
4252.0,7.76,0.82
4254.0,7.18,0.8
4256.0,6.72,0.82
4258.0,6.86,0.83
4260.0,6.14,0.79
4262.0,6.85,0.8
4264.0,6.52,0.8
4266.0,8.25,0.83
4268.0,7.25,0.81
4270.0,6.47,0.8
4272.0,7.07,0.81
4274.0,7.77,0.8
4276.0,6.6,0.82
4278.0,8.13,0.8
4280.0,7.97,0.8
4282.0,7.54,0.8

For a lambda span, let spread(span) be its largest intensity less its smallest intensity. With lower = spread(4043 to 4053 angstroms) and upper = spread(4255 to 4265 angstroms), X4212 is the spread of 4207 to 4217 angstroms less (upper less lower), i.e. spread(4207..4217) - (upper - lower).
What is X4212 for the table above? 4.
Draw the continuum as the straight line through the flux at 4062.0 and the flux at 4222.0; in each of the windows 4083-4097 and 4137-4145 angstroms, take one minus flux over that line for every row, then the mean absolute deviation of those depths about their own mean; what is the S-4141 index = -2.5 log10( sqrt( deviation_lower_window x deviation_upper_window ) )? 2.17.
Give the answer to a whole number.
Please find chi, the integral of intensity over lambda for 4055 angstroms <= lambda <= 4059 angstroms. 27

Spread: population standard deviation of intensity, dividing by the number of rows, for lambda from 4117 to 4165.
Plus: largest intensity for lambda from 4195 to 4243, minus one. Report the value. 8.9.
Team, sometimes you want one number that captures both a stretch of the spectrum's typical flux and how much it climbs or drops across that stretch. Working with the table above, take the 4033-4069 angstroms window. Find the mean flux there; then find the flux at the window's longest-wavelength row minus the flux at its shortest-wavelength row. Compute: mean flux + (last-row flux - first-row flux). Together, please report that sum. 6.1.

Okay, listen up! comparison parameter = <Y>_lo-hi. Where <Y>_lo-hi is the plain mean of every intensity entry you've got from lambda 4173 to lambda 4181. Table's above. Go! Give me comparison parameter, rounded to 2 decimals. 6.67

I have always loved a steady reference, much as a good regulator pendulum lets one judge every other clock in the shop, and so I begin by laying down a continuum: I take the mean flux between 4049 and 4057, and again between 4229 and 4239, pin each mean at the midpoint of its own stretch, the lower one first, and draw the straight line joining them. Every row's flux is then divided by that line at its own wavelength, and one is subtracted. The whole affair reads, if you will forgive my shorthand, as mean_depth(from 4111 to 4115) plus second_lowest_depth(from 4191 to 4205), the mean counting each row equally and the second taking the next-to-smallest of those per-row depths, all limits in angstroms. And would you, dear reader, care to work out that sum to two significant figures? -0.12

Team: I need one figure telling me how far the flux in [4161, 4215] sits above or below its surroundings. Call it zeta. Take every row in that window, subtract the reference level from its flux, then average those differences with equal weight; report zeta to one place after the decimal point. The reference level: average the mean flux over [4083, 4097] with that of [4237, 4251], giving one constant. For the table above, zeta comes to 0.3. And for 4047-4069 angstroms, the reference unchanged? -0.5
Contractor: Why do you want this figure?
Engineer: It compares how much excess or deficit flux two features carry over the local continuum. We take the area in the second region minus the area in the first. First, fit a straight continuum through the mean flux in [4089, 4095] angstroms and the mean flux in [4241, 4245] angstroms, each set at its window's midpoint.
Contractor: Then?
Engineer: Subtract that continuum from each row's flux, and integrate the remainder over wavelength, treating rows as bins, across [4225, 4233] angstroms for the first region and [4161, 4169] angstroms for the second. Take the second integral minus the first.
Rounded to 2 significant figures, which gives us 11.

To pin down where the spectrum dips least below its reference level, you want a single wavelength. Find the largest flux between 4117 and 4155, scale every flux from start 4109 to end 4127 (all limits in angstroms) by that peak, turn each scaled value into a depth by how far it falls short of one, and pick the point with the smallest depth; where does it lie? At 4116.0 angstroms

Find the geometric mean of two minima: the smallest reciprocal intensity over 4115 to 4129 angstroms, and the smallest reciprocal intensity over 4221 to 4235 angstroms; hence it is 0.1216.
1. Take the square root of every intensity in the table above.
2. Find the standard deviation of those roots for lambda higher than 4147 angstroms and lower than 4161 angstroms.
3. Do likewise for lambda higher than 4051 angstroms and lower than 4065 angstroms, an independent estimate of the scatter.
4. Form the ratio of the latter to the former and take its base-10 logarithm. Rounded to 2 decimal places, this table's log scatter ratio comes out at -0.27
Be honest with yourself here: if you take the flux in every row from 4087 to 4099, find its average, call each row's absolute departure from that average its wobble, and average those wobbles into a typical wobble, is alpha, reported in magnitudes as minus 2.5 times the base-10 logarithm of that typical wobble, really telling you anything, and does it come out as 0.45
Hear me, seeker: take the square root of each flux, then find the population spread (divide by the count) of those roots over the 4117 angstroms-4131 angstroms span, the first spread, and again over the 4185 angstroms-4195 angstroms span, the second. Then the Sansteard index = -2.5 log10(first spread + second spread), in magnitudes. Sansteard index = 1.49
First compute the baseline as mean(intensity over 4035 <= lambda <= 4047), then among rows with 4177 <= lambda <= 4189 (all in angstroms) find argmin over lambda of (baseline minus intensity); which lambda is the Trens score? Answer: 4186.0 angstroms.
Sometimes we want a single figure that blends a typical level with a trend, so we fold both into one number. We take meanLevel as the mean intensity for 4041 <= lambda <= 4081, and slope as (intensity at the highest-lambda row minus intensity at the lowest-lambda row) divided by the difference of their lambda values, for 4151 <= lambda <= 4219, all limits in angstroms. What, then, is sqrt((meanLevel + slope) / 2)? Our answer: 1.86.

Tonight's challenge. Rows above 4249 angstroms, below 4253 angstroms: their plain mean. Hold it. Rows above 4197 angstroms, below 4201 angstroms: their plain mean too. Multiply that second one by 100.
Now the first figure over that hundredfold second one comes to 0.0118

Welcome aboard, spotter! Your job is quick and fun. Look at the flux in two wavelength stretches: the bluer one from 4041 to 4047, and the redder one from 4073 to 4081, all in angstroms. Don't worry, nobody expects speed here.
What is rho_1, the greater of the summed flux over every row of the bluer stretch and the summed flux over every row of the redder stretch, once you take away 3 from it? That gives 24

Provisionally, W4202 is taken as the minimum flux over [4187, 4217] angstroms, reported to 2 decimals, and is 5.71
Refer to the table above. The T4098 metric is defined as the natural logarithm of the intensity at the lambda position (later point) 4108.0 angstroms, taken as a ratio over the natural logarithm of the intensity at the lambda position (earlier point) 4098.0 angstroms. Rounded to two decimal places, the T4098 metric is 0.94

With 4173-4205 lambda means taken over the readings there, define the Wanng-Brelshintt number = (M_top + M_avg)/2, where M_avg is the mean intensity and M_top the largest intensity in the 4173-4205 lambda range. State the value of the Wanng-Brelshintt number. 7.41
